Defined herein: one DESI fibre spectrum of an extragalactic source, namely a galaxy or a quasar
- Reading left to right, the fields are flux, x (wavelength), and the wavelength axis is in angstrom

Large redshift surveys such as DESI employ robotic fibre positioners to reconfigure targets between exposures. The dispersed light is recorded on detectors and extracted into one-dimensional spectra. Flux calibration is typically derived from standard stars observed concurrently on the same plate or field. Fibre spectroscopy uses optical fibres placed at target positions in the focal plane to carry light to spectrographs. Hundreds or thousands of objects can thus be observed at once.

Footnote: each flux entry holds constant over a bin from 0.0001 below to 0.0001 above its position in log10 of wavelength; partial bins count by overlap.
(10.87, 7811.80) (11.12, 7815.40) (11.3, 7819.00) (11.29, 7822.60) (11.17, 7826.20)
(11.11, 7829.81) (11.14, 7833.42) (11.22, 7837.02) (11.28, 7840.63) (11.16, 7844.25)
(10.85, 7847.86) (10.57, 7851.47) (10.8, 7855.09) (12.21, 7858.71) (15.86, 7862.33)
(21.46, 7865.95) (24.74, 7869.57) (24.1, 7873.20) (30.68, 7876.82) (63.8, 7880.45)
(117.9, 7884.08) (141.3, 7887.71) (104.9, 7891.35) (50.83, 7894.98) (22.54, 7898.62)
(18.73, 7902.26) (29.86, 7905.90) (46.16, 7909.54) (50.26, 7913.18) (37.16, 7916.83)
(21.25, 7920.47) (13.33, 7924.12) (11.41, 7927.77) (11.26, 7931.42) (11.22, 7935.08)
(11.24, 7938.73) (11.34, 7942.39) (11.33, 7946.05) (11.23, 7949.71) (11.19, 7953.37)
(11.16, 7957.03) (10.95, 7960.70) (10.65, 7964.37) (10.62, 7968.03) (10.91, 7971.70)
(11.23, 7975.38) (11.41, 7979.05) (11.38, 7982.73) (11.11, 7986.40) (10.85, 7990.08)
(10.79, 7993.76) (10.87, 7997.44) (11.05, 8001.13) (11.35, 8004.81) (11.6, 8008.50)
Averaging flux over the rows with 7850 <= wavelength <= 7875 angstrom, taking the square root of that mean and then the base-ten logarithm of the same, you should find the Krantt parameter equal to 0.62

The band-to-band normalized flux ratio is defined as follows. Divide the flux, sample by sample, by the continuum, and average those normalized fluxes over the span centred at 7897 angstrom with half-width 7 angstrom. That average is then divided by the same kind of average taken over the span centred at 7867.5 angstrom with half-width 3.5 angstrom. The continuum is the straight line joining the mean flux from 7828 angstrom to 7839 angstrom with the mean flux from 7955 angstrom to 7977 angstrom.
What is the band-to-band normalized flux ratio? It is 2.1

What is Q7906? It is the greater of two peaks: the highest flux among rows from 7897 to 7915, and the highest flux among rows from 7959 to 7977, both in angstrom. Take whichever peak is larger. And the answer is 50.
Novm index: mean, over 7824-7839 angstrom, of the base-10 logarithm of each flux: 1.05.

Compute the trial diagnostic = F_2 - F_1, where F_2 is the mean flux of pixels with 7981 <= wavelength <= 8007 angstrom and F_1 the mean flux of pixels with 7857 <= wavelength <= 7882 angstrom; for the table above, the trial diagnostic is -16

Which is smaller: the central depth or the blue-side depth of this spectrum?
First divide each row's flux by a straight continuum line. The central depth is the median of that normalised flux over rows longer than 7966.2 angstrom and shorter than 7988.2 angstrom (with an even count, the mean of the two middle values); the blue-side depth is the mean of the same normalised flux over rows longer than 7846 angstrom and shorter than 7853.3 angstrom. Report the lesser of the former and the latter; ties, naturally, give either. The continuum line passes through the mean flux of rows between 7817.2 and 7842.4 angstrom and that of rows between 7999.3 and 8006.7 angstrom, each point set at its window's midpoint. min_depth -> 0.96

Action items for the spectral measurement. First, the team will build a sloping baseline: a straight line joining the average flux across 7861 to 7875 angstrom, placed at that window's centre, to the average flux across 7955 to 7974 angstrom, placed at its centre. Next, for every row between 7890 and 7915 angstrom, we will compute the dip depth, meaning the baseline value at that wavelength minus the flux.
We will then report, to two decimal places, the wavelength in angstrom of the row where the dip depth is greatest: 7902.26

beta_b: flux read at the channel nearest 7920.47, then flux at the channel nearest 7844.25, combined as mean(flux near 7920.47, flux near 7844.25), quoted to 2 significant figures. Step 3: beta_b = 16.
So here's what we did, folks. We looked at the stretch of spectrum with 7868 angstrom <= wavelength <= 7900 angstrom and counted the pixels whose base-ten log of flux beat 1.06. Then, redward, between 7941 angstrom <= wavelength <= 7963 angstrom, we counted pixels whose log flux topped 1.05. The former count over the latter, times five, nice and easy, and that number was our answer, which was 15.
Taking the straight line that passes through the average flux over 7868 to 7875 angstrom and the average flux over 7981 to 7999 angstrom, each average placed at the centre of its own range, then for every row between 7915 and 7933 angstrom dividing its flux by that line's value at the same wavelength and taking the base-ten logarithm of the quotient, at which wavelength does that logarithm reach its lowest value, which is 7927.77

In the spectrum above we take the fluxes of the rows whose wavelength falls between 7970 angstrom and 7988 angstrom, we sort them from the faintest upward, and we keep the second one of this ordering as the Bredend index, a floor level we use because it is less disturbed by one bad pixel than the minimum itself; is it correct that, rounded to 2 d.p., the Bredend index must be 11.11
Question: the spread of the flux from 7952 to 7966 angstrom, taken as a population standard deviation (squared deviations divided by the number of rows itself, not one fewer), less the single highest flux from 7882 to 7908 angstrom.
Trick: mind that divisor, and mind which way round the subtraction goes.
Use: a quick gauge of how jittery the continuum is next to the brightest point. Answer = -141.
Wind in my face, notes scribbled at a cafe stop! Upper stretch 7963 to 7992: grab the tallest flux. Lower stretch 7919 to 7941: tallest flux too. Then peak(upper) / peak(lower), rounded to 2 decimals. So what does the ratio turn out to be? 0.54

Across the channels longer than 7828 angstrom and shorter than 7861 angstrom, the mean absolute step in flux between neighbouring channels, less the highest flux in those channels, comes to -12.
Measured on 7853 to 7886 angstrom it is -104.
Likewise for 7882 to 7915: -119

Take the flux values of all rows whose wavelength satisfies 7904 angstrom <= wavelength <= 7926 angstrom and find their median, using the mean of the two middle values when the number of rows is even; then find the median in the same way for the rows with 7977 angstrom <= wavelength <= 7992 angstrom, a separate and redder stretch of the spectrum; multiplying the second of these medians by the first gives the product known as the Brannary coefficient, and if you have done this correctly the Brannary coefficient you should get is 377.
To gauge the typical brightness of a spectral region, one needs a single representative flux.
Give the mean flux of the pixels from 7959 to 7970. 10.7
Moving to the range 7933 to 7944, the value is 11.3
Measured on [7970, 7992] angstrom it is 11.1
